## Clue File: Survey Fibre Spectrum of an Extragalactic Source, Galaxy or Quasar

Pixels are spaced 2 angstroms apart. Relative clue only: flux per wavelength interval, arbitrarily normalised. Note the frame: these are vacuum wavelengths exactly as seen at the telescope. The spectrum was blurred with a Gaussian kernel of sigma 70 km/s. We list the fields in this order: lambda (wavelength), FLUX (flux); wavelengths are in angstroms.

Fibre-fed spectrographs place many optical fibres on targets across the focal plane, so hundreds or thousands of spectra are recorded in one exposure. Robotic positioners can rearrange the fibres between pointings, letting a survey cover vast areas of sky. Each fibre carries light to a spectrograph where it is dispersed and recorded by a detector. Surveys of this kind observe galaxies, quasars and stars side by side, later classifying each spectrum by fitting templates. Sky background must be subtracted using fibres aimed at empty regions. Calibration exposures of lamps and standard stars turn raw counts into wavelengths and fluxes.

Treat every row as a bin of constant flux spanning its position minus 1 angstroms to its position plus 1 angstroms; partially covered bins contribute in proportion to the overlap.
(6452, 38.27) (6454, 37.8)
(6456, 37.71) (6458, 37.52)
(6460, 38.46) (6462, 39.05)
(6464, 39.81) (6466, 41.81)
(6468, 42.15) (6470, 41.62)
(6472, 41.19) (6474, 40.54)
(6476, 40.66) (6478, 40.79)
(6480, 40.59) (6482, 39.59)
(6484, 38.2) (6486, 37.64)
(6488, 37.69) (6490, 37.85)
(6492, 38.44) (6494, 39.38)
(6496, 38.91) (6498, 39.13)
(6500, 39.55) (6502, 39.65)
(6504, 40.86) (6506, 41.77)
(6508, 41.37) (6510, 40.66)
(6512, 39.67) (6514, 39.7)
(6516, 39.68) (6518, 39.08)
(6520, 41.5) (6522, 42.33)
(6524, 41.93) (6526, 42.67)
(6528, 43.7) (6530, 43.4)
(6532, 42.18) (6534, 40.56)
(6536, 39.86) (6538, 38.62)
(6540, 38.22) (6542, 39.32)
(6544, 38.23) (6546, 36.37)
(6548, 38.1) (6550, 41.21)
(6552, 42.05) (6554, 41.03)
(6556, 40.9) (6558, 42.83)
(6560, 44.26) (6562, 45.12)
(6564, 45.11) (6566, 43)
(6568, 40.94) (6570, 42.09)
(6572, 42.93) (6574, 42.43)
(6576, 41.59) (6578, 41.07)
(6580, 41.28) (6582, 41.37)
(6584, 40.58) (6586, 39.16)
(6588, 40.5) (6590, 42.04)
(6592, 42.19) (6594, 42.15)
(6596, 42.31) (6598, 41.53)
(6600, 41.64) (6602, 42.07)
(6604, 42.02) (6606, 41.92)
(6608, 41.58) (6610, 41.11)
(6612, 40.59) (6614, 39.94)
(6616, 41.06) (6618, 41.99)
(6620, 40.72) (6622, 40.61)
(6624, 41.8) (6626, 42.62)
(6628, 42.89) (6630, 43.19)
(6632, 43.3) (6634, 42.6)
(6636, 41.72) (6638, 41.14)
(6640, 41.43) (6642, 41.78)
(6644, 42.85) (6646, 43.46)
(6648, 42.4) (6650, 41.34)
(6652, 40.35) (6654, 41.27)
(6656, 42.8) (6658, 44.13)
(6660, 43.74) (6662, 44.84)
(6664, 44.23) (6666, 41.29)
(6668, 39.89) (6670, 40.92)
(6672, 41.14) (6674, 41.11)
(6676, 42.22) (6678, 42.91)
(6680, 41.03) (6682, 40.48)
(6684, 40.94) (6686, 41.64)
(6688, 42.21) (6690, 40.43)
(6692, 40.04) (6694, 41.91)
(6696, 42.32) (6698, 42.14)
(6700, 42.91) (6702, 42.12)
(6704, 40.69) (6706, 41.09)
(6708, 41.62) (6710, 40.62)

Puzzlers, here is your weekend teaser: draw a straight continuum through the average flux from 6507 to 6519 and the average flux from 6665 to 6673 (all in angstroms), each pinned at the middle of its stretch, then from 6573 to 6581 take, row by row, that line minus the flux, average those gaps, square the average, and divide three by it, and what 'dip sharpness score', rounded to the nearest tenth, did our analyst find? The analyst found 1.9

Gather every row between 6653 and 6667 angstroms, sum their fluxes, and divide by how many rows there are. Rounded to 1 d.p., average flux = 43.2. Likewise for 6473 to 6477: 40.6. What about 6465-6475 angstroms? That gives 41.5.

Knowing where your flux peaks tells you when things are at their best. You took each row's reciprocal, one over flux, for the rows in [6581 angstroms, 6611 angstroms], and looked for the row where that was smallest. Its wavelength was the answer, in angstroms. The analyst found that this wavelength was 6596 angstroms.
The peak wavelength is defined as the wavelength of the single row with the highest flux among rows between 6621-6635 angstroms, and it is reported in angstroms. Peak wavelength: 6632 angstroms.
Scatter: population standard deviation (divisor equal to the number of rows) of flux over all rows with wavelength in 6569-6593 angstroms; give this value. 0.98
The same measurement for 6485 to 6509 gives 1.33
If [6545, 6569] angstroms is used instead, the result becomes 2.52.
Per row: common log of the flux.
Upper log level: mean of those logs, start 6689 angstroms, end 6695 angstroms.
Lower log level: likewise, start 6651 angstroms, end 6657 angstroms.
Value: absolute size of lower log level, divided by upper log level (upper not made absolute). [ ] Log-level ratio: 1.00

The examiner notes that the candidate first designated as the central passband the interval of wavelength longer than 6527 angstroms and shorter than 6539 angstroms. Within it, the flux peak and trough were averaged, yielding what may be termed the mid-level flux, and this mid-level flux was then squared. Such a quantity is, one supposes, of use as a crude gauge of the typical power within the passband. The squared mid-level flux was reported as 1694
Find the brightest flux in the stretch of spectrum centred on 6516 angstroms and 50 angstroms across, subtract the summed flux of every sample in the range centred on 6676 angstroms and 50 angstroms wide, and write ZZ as -1003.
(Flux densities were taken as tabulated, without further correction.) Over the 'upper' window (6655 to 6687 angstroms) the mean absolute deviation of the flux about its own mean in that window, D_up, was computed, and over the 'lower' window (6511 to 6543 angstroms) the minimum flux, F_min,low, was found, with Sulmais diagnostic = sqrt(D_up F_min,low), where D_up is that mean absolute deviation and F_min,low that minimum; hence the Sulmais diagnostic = 7.0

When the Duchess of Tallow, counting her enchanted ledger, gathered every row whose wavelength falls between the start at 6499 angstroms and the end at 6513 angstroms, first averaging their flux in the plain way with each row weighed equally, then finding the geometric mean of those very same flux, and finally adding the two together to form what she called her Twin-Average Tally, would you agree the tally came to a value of 81.0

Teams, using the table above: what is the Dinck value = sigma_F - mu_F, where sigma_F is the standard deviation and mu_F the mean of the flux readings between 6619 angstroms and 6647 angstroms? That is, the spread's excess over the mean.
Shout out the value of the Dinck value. -41.2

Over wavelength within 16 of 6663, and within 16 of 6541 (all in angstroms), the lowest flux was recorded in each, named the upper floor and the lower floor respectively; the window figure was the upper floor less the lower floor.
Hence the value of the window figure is 3.5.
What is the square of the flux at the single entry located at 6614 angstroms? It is 1595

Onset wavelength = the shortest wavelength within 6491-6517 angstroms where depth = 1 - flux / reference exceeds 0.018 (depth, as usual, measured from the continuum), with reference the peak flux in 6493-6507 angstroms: 6492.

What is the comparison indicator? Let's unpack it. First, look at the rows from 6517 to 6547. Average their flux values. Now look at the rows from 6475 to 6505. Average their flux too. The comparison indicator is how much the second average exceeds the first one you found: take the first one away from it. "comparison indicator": -1.3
